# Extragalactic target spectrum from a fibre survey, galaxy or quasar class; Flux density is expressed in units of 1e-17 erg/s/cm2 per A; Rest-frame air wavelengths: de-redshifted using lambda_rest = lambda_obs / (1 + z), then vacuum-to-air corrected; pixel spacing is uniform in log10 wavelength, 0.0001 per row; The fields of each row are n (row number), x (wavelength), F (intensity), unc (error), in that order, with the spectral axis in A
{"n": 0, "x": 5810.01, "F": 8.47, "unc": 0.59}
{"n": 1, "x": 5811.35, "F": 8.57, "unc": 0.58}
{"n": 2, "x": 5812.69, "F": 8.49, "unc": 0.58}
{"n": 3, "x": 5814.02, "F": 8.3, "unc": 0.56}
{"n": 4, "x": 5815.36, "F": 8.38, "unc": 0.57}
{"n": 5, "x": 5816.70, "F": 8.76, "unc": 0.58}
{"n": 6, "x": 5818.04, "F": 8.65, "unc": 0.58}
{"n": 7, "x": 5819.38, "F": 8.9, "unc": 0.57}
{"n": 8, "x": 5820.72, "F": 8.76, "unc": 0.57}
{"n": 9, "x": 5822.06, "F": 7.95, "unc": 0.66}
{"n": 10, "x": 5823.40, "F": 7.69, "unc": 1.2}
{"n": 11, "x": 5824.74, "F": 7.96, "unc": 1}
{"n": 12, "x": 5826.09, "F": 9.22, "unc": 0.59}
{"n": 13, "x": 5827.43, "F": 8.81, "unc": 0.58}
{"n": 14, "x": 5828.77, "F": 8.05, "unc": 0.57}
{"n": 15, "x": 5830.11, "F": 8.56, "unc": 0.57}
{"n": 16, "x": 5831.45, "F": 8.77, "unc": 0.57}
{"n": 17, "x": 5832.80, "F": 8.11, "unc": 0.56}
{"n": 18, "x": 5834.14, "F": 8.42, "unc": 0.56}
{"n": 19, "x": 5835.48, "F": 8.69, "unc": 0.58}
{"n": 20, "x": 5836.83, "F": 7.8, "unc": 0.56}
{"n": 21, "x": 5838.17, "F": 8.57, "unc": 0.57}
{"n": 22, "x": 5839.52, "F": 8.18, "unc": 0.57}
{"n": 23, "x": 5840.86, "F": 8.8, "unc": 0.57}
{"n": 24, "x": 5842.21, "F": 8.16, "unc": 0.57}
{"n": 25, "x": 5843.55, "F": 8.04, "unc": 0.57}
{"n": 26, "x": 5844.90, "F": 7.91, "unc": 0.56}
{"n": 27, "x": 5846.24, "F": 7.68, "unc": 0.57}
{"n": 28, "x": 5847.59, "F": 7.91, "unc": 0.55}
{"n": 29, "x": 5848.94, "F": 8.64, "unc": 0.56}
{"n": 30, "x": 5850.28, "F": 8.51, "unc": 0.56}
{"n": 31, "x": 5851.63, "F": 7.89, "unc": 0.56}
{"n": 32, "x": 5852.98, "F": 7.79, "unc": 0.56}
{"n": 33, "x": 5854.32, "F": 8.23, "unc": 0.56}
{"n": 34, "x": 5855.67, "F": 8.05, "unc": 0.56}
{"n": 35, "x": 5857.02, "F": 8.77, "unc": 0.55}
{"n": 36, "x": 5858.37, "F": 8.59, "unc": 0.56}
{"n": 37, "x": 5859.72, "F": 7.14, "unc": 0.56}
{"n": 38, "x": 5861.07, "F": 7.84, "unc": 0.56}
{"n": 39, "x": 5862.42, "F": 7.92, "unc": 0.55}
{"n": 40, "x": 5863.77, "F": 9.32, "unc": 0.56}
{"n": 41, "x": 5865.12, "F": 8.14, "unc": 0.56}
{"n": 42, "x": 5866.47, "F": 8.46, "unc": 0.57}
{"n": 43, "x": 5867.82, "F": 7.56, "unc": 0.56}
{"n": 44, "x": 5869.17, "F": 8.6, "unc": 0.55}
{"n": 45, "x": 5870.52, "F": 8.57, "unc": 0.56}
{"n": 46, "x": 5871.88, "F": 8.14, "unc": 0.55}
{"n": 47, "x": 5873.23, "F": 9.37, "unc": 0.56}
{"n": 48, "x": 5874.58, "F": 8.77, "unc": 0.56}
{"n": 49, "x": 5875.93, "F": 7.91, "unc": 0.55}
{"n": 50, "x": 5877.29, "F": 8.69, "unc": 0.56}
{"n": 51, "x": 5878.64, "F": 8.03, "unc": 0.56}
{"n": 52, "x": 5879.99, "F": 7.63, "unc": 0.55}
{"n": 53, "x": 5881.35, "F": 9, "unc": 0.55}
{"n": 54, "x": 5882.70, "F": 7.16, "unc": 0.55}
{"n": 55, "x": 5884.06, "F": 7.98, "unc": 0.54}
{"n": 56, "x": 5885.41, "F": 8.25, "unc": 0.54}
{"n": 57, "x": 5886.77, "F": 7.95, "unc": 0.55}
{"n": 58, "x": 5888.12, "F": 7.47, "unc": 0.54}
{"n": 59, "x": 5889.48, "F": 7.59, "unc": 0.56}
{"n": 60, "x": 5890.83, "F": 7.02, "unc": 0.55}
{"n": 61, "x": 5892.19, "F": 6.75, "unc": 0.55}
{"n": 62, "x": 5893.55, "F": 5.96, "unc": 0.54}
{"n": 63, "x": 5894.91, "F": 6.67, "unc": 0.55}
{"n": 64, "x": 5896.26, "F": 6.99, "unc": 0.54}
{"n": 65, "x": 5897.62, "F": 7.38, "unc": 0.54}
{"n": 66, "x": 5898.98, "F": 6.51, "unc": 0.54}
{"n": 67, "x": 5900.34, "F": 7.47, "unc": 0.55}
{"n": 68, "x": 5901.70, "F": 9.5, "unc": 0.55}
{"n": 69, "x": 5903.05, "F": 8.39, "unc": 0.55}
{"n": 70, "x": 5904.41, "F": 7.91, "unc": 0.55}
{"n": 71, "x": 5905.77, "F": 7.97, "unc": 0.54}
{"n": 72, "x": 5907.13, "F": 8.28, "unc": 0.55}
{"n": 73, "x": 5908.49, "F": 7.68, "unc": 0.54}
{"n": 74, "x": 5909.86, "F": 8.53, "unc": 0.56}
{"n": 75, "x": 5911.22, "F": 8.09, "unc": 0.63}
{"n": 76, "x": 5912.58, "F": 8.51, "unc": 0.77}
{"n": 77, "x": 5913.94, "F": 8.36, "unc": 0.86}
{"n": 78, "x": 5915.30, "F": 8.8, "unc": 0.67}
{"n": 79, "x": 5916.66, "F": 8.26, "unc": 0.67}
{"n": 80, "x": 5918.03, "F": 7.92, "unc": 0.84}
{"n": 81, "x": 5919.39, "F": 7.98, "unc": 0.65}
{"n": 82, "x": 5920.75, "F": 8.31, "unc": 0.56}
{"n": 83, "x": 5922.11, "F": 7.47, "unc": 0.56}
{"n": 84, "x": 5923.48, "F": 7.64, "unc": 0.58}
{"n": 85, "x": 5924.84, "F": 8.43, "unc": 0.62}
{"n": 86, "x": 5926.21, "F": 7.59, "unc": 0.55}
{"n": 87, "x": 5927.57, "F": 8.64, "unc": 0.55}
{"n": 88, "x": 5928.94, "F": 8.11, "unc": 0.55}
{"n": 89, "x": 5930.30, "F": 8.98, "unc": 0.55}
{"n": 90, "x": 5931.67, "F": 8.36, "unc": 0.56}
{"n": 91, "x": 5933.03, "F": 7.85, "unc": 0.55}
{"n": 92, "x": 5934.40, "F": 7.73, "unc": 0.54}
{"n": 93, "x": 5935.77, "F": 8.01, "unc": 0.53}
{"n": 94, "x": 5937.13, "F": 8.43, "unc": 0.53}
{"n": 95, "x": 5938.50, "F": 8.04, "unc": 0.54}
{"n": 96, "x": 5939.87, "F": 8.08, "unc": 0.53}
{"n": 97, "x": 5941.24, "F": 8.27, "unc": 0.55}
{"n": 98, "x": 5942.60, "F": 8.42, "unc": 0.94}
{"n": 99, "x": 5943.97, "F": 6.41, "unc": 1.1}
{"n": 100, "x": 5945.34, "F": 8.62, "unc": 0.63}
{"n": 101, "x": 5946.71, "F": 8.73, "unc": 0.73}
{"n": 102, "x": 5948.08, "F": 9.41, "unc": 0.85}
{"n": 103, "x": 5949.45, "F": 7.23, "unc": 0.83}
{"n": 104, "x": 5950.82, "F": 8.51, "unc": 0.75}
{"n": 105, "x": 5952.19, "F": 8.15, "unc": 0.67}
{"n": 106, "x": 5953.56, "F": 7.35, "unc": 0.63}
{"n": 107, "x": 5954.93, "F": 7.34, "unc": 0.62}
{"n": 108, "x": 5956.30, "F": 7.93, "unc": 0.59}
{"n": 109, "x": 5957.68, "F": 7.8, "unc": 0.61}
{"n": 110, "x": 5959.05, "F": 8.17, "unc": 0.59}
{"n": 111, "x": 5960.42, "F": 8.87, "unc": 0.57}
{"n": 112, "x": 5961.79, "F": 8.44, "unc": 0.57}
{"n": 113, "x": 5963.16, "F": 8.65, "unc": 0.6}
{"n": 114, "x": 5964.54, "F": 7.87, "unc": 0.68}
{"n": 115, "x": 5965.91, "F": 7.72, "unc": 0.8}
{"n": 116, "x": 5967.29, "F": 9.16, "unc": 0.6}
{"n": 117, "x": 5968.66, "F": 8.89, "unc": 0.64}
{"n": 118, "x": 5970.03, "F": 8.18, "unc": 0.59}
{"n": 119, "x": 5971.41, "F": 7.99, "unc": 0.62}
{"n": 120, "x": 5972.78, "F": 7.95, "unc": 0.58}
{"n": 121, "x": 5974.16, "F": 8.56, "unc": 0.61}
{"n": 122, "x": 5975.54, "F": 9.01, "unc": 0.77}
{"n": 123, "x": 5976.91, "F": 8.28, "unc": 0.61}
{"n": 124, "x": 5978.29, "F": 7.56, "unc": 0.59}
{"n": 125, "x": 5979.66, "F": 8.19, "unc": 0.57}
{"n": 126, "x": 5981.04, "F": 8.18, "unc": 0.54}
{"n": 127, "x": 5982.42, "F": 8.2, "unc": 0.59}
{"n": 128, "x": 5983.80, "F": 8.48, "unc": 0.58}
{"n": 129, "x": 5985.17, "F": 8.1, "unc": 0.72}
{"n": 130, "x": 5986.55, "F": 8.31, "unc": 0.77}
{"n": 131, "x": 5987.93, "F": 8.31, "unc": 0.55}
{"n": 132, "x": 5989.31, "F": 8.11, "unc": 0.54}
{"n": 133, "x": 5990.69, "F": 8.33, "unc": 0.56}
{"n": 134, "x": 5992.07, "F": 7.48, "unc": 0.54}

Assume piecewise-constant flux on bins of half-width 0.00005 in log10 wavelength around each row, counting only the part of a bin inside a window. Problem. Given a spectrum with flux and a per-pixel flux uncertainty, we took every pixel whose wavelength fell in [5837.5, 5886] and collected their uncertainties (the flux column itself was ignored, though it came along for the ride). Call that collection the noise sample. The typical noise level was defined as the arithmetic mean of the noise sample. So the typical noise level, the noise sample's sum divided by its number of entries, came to 0.56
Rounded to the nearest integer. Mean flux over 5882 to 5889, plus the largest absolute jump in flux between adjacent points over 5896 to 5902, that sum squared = 96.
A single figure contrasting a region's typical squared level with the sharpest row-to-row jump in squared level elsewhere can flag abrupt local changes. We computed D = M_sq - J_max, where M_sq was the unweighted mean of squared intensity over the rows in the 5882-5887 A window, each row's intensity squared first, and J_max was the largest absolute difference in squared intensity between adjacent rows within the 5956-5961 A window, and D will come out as 50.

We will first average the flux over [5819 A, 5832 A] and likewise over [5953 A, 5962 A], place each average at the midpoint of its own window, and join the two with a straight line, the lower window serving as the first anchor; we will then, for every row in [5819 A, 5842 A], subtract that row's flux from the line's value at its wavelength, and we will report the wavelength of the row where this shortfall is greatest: 5823.40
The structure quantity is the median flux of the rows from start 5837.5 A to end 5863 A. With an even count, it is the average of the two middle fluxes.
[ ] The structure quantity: 8.05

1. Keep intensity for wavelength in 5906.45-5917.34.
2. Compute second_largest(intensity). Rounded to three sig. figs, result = 8.53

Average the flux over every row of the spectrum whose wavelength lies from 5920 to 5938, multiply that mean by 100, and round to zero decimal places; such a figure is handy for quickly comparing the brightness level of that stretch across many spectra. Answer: 812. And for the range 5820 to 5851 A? 831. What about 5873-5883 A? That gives 832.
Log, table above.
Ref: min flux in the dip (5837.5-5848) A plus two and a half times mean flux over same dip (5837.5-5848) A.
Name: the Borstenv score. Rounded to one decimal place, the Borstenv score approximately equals 28.1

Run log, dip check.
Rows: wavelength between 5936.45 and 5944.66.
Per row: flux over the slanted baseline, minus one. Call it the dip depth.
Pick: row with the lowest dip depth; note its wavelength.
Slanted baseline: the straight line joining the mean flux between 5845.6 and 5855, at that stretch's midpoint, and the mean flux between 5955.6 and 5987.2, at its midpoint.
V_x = 5943.97 A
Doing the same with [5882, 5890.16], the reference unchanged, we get 5882.70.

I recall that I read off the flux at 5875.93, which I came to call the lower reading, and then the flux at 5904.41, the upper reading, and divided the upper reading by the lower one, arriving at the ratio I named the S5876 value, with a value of 1.00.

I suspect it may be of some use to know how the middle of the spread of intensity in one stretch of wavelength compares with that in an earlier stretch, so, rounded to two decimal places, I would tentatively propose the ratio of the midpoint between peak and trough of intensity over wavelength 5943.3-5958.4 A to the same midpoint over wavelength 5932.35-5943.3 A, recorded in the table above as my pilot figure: 0.98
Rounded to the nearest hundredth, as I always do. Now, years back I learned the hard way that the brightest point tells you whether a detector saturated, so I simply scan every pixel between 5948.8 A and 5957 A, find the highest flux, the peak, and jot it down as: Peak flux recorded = 8.51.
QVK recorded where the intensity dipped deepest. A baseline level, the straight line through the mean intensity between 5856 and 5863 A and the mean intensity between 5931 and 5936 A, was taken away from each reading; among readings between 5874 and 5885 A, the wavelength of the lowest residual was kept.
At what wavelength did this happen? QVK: 5882.70 A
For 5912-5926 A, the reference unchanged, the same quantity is 5922.11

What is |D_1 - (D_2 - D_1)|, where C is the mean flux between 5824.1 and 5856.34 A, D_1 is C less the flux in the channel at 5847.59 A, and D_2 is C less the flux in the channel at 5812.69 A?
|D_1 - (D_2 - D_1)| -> 0.95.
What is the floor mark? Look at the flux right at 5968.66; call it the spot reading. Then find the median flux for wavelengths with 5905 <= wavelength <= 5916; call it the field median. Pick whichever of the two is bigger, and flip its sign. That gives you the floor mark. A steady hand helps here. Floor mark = -8.9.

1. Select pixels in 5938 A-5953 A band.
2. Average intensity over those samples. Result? 8.17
